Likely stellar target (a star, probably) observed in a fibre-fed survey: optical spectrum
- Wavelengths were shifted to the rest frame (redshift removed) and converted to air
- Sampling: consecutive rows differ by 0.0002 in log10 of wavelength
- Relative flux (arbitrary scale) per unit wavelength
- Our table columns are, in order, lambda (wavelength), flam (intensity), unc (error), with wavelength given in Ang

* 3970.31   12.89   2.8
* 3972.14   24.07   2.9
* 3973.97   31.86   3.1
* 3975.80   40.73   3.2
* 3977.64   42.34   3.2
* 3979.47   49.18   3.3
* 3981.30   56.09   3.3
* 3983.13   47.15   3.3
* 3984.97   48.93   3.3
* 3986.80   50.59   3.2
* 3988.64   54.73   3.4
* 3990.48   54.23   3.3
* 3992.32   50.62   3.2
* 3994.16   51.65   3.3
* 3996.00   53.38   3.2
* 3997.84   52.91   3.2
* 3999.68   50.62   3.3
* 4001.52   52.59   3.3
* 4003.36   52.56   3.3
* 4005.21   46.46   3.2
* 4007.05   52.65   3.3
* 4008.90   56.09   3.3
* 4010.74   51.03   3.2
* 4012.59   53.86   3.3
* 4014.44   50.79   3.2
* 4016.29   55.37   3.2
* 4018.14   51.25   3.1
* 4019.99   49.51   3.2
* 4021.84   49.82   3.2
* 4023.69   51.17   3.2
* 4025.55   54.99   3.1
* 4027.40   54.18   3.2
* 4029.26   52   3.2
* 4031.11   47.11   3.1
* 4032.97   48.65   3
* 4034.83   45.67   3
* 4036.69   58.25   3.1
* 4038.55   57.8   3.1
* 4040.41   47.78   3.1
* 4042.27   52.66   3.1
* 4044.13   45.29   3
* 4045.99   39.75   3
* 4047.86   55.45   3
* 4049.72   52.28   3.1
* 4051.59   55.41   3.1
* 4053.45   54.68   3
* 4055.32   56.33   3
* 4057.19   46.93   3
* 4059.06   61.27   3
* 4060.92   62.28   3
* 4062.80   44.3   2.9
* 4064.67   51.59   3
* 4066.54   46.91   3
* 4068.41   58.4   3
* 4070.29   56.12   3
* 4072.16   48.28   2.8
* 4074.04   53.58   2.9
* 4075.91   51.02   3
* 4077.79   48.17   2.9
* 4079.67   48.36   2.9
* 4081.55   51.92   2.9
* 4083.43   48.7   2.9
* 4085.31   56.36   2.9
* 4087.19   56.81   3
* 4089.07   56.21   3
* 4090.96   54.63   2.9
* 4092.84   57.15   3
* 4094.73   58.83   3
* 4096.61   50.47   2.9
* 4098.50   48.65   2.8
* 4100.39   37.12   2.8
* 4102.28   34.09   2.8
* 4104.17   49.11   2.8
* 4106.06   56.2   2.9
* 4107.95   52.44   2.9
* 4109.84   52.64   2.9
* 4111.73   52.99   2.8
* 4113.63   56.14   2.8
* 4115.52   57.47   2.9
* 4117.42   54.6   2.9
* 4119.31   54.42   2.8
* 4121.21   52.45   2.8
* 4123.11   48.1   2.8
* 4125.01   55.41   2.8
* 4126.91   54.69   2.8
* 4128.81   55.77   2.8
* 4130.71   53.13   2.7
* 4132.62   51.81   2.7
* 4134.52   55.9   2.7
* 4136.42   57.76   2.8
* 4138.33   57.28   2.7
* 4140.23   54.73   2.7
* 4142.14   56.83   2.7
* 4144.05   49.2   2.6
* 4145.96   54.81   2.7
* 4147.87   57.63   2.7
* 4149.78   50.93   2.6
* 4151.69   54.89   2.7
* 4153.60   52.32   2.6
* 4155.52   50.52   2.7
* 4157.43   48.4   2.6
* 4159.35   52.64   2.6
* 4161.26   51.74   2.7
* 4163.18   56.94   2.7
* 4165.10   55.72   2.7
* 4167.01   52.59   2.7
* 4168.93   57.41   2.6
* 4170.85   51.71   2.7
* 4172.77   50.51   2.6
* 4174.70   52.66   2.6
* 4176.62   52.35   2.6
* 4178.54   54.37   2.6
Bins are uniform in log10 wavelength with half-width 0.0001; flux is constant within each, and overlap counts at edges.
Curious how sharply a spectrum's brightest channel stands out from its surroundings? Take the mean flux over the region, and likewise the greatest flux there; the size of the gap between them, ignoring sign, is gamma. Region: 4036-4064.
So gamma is 9.6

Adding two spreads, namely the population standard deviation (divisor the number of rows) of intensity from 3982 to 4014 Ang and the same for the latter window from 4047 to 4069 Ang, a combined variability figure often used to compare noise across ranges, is 7.9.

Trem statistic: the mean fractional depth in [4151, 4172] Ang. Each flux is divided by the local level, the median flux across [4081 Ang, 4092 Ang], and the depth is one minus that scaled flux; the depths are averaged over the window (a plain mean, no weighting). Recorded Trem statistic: 0.041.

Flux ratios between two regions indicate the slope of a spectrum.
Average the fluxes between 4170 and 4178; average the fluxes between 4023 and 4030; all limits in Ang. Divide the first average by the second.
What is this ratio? 0.98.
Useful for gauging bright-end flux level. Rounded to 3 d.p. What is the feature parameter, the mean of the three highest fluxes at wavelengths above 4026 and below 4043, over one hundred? 0.567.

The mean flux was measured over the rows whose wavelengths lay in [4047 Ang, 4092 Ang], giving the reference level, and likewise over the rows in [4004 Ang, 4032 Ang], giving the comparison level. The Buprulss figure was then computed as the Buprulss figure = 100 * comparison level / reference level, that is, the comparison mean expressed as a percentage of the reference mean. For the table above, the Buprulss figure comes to 97.3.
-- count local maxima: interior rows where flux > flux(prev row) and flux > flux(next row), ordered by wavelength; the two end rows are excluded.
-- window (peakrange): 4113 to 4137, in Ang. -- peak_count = 3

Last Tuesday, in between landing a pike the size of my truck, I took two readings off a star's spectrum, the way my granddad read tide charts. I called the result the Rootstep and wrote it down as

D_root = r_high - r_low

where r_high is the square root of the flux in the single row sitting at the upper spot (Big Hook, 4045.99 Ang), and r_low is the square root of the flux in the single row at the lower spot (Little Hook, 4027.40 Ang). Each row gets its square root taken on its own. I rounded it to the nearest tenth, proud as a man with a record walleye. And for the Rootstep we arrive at -1.1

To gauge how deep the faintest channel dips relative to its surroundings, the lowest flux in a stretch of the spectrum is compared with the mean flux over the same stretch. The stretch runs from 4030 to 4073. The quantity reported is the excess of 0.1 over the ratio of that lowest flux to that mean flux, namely -0.67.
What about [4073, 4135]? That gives -0.55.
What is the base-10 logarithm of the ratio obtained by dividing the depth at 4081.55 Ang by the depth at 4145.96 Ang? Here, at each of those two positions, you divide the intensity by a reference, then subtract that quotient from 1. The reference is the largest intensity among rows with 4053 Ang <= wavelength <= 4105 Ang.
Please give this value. 0.14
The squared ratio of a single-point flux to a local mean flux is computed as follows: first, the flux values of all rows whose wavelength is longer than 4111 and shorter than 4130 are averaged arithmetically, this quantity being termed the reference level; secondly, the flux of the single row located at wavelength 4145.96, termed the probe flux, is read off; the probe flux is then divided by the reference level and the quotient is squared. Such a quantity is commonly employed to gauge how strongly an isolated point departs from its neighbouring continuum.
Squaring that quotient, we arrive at 1.02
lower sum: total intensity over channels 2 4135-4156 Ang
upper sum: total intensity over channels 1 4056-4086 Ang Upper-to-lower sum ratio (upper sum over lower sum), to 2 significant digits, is 1.4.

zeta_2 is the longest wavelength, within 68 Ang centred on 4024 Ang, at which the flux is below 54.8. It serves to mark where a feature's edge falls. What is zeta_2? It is 4057.19 Ang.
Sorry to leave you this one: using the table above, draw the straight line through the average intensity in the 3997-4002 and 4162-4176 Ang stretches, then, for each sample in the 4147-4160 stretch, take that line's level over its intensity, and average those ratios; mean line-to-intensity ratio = 1.027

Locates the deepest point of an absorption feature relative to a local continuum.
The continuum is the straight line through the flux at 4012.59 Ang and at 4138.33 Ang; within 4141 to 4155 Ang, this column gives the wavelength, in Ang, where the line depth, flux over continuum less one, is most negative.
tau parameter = 4144.05 Ang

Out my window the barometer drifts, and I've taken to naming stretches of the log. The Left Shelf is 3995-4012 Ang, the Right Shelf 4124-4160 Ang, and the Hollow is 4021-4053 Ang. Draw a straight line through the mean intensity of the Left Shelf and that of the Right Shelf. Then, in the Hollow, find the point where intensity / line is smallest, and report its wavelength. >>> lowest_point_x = 4045.99 Ang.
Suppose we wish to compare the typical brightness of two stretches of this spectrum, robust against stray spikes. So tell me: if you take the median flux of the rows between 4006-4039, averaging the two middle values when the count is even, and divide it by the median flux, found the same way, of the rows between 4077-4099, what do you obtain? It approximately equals 0.969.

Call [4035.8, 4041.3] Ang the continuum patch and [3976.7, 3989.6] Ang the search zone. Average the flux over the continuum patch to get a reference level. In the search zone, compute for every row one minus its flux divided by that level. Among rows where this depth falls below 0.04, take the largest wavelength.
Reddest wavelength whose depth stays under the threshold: 3988.64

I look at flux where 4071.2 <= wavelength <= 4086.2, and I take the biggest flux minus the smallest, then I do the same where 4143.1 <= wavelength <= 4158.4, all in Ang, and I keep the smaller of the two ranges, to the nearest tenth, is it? 8.2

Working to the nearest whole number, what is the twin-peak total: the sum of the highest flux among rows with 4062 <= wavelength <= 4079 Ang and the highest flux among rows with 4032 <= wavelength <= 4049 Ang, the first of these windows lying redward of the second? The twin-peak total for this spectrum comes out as 117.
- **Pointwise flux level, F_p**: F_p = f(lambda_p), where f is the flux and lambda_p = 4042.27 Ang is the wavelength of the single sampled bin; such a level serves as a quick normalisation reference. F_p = 52.66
